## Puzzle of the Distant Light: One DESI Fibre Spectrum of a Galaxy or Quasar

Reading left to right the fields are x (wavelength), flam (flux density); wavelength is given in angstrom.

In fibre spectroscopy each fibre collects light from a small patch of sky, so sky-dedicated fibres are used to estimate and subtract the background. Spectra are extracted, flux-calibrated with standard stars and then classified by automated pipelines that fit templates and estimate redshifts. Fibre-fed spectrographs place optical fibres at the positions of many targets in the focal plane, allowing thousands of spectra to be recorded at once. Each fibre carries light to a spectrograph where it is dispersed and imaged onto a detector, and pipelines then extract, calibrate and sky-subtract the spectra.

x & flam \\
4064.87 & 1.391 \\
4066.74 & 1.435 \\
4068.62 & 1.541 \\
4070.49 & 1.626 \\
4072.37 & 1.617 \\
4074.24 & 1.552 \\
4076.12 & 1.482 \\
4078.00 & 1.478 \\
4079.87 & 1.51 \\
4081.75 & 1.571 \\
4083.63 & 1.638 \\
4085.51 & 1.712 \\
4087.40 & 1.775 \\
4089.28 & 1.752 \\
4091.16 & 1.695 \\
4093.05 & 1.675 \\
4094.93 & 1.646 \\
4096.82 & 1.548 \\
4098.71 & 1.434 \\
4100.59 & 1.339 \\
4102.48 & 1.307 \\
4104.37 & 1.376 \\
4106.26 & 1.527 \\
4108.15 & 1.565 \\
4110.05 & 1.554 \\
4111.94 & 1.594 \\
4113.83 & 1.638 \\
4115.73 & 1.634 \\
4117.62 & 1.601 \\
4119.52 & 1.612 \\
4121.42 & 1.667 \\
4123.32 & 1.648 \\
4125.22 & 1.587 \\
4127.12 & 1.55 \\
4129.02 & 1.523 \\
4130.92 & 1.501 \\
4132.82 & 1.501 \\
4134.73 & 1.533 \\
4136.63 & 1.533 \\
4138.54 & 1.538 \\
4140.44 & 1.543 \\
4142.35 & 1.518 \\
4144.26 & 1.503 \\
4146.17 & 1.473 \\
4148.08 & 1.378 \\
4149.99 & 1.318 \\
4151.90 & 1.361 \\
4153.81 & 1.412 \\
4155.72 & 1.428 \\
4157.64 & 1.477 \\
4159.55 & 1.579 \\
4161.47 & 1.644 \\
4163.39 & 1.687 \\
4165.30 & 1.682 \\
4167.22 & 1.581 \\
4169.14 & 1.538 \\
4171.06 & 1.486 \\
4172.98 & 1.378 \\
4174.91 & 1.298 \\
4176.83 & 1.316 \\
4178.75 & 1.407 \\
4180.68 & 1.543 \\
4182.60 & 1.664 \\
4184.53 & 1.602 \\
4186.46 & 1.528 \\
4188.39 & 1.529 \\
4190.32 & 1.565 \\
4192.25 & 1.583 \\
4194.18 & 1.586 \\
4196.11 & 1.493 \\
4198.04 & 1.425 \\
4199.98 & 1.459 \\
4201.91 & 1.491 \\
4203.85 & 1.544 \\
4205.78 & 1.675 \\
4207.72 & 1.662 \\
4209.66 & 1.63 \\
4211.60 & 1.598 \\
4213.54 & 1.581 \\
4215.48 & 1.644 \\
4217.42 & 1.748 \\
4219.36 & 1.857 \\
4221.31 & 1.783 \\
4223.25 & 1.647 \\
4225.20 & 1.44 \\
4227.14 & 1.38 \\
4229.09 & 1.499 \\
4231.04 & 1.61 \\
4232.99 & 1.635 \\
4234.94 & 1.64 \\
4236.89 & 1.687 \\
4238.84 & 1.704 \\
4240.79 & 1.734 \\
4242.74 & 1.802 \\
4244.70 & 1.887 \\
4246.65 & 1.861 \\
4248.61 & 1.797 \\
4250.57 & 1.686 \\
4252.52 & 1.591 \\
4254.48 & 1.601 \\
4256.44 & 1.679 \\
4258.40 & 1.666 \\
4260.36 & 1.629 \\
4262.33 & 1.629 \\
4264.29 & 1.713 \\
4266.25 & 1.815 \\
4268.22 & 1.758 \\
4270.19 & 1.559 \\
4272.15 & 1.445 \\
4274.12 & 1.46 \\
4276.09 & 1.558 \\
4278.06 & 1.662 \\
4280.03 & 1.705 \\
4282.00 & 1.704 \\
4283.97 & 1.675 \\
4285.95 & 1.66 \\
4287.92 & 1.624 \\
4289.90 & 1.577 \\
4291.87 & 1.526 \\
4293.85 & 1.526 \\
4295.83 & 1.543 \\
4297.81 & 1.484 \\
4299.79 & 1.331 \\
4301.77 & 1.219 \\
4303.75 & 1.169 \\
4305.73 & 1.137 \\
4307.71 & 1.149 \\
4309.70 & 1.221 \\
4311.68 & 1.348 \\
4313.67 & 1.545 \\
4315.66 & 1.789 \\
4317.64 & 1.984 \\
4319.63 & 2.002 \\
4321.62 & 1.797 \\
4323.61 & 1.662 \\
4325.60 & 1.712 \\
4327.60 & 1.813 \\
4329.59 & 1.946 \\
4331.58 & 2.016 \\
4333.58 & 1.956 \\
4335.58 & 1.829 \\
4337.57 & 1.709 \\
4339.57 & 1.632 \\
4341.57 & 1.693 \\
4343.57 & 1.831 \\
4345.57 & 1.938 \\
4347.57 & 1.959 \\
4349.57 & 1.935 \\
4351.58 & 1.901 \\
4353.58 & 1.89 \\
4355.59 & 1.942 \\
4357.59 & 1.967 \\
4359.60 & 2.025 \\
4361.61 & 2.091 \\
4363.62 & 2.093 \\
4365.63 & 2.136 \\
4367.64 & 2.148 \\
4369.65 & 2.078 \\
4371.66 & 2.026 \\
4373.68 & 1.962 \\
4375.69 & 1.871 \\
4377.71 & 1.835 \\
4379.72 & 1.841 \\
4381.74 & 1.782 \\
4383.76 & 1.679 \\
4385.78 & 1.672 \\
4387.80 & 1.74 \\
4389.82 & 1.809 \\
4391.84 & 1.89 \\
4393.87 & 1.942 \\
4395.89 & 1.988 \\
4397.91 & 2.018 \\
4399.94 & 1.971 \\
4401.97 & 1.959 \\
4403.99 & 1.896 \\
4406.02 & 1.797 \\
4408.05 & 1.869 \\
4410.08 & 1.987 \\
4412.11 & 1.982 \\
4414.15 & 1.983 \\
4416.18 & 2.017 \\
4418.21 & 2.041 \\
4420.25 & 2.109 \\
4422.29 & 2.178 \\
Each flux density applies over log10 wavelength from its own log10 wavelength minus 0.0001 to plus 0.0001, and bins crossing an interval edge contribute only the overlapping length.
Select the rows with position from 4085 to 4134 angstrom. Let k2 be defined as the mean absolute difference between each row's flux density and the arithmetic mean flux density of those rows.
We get 0.091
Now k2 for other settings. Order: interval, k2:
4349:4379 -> 0.086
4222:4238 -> 0.096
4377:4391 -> 0.059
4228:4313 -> 0.144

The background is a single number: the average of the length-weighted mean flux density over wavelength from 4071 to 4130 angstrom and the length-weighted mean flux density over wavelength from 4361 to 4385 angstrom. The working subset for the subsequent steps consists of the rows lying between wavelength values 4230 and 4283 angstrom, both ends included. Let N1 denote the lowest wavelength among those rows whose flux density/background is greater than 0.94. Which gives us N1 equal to 4236.89 angstrom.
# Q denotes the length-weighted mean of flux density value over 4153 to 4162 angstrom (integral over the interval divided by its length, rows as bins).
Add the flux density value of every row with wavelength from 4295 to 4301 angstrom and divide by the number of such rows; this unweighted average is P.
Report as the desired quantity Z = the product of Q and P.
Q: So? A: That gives 2.2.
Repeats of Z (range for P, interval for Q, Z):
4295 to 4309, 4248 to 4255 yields 2.2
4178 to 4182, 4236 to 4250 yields 2.6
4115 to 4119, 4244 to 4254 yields 2.8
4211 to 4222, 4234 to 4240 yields 2.9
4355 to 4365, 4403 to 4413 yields 3.9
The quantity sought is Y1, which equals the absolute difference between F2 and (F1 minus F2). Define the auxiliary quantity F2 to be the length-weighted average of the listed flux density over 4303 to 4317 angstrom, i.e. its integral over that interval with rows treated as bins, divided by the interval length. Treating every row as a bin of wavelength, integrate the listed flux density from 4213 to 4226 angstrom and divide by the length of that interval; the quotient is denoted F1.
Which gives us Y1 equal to 1.0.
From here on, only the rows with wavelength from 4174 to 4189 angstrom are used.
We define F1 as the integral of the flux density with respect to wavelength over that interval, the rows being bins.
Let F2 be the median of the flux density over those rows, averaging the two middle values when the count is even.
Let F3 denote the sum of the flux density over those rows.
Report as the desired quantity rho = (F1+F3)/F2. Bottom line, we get 22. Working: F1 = 22.3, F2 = 1.53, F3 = 11.9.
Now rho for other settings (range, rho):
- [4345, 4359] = 21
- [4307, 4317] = 16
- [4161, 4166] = 8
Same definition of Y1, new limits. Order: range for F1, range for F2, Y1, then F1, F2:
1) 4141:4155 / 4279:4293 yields 1.8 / 1.43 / 1.64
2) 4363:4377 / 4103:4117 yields 1.1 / 2.04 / 1.55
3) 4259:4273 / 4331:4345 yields 2.0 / 1.65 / 1.81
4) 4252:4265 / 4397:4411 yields 2.2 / 1.64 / 1.93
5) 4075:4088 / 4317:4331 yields 2.1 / 1.59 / 1.85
